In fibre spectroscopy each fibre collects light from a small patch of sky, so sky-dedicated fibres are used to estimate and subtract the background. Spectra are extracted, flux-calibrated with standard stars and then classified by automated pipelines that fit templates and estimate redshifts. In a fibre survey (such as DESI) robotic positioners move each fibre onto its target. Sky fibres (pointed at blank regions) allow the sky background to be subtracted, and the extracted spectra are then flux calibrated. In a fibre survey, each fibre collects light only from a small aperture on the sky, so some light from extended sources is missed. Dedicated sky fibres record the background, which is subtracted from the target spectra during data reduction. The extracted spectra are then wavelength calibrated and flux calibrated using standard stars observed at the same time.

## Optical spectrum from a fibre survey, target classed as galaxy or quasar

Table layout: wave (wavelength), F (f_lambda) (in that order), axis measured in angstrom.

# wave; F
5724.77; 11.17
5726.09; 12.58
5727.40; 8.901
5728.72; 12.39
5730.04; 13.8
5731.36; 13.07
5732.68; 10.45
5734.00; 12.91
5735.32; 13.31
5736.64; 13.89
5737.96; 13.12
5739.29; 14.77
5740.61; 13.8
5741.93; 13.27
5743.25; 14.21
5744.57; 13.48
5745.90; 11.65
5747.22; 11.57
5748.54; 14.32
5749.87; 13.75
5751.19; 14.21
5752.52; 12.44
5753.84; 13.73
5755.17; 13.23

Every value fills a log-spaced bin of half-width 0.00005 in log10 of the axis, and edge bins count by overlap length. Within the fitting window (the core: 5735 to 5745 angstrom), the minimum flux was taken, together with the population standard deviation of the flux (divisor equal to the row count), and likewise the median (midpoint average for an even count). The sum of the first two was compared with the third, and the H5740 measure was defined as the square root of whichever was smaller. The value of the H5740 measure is 3.69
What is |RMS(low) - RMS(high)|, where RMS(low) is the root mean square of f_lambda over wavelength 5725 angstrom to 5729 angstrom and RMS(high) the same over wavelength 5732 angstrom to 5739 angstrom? 1.4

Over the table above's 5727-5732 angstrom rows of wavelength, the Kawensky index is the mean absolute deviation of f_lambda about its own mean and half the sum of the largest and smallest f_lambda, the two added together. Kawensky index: 12.9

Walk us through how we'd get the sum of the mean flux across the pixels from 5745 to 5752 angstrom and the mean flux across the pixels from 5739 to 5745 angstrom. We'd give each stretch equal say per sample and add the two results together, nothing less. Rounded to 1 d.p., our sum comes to 27.0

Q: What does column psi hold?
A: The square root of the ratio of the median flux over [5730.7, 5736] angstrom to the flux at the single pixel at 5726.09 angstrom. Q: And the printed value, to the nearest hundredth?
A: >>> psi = 1.02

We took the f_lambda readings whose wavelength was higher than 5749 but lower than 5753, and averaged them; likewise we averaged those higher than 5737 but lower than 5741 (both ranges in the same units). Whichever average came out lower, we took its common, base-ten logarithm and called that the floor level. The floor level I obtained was 1.13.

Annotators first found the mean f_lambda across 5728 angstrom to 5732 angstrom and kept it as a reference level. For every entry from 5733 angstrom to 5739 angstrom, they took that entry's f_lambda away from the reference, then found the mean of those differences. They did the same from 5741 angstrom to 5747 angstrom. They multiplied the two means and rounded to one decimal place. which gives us 0.0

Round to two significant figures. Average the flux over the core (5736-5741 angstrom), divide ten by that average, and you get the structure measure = 0.72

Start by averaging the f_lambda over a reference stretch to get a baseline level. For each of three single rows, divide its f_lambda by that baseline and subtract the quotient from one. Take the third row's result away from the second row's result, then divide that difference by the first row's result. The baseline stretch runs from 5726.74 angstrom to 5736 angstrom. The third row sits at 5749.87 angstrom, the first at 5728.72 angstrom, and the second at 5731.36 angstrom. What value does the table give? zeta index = -3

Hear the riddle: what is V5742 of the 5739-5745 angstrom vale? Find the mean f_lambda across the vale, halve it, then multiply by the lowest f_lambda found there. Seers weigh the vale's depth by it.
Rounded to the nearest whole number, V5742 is 92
